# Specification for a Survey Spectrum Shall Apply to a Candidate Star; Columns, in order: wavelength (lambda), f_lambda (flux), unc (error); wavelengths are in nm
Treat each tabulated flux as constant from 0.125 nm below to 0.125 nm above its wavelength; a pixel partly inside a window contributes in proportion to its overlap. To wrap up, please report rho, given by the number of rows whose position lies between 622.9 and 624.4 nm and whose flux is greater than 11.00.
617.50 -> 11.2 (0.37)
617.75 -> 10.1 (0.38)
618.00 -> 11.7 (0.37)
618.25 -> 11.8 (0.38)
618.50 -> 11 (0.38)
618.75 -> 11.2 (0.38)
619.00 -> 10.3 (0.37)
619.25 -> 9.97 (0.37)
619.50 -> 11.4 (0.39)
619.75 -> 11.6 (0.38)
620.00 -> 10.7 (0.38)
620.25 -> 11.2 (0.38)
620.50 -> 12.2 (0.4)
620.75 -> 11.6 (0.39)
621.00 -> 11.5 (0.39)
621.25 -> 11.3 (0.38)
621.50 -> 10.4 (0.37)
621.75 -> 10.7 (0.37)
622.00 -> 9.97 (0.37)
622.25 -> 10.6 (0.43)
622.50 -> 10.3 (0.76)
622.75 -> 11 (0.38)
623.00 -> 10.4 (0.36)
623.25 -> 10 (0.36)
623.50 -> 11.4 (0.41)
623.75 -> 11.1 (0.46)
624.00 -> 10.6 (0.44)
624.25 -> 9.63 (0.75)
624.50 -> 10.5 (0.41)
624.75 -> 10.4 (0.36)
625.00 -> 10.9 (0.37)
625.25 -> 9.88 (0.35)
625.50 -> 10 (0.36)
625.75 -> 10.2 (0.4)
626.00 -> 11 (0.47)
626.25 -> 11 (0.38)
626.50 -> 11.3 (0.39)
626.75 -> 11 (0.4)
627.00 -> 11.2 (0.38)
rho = 2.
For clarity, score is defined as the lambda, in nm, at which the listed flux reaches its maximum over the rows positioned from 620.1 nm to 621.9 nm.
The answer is 620.50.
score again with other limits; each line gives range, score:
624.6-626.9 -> 626.50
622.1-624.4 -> 623.50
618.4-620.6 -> 620.50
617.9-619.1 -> 618.25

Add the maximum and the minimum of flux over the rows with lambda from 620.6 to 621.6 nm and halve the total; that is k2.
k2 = 11.00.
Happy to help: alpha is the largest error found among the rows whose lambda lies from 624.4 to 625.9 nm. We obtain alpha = 0.41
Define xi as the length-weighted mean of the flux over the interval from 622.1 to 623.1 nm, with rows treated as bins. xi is 10.6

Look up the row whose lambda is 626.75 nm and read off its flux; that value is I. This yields 11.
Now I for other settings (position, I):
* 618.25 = 11.8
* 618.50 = 11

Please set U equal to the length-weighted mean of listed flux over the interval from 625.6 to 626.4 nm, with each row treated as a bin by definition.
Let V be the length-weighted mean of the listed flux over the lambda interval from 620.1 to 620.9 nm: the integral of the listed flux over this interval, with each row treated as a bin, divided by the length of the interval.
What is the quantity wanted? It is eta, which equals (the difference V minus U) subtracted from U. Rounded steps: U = 10.7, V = 11.6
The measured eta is 9.8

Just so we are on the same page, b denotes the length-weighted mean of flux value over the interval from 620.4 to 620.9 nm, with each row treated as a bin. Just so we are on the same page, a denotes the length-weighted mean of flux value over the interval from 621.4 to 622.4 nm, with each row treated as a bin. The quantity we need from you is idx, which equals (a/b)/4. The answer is 0.22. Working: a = 10.4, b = 11.9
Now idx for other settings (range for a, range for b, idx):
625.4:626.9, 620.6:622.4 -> 0.25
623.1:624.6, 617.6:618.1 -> 0.24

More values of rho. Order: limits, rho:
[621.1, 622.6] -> 1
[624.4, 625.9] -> 0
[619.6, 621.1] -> 5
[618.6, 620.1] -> 3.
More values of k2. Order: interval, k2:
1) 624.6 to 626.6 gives 10.59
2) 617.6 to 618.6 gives 10.95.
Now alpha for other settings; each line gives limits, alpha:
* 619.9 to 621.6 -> 0.40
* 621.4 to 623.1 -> 0.76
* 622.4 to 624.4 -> 0.76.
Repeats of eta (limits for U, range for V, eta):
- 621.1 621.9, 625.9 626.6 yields 10.5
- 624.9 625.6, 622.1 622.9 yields 9.9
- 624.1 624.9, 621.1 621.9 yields 9.6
